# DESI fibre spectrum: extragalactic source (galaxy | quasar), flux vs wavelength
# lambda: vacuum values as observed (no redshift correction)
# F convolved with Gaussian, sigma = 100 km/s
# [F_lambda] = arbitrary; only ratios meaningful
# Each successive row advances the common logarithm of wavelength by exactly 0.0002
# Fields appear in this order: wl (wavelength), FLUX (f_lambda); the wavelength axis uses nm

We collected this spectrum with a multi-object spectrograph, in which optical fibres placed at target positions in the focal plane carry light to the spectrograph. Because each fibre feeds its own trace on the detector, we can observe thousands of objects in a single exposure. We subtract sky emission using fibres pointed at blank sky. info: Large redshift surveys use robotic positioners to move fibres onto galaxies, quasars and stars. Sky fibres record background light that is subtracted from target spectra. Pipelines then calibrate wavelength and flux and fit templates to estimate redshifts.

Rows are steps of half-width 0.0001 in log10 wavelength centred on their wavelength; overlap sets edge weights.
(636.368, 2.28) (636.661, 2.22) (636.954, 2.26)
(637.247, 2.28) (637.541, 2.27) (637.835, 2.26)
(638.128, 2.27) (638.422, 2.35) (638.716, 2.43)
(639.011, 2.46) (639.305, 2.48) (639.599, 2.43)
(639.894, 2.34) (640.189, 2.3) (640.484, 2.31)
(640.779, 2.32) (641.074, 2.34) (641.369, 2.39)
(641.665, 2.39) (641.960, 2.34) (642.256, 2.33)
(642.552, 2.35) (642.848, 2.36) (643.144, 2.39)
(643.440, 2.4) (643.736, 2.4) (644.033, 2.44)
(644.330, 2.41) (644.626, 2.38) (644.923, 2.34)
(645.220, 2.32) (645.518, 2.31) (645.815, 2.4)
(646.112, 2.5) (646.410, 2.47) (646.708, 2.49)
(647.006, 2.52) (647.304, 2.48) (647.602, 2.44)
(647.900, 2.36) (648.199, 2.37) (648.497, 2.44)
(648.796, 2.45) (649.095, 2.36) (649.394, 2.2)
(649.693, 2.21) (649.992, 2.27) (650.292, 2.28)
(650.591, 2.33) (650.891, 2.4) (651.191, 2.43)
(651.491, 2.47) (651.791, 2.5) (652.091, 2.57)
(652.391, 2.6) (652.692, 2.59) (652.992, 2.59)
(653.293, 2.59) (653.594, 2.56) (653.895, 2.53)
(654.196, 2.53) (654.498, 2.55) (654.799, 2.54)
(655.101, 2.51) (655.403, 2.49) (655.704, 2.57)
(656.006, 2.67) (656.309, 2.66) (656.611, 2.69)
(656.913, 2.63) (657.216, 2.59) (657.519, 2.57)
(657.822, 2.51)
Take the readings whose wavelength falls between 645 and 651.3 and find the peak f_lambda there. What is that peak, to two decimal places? 2.52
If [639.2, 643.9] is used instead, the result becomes 2.48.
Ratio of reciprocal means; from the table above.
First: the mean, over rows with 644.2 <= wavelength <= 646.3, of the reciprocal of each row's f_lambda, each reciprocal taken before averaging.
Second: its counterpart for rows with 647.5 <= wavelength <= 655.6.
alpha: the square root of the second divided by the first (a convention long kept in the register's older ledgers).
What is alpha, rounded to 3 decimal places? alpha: 0.986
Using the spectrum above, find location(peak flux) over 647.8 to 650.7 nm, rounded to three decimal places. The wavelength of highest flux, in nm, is 648.796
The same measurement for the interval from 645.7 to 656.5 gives 656.006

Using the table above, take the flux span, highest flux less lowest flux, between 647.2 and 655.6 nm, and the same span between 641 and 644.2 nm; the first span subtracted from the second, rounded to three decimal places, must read -0.290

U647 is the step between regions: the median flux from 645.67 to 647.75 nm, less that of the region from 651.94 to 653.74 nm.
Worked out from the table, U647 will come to -0.11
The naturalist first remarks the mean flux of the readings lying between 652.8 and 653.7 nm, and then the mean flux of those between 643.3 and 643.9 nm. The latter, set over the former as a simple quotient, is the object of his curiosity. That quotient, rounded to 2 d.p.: 0.93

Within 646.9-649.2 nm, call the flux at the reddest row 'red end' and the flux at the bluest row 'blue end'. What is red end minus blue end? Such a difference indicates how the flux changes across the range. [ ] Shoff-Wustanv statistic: -0.16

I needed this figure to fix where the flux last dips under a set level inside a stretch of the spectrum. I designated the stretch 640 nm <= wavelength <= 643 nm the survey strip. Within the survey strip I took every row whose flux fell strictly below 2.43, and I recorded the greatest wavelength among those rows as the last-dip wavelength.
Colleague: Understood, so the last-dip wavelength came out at 642.848 nm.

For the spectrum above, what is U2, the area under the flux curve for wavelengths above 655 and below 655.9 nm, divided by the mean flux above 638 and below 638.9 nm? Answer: 0.97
